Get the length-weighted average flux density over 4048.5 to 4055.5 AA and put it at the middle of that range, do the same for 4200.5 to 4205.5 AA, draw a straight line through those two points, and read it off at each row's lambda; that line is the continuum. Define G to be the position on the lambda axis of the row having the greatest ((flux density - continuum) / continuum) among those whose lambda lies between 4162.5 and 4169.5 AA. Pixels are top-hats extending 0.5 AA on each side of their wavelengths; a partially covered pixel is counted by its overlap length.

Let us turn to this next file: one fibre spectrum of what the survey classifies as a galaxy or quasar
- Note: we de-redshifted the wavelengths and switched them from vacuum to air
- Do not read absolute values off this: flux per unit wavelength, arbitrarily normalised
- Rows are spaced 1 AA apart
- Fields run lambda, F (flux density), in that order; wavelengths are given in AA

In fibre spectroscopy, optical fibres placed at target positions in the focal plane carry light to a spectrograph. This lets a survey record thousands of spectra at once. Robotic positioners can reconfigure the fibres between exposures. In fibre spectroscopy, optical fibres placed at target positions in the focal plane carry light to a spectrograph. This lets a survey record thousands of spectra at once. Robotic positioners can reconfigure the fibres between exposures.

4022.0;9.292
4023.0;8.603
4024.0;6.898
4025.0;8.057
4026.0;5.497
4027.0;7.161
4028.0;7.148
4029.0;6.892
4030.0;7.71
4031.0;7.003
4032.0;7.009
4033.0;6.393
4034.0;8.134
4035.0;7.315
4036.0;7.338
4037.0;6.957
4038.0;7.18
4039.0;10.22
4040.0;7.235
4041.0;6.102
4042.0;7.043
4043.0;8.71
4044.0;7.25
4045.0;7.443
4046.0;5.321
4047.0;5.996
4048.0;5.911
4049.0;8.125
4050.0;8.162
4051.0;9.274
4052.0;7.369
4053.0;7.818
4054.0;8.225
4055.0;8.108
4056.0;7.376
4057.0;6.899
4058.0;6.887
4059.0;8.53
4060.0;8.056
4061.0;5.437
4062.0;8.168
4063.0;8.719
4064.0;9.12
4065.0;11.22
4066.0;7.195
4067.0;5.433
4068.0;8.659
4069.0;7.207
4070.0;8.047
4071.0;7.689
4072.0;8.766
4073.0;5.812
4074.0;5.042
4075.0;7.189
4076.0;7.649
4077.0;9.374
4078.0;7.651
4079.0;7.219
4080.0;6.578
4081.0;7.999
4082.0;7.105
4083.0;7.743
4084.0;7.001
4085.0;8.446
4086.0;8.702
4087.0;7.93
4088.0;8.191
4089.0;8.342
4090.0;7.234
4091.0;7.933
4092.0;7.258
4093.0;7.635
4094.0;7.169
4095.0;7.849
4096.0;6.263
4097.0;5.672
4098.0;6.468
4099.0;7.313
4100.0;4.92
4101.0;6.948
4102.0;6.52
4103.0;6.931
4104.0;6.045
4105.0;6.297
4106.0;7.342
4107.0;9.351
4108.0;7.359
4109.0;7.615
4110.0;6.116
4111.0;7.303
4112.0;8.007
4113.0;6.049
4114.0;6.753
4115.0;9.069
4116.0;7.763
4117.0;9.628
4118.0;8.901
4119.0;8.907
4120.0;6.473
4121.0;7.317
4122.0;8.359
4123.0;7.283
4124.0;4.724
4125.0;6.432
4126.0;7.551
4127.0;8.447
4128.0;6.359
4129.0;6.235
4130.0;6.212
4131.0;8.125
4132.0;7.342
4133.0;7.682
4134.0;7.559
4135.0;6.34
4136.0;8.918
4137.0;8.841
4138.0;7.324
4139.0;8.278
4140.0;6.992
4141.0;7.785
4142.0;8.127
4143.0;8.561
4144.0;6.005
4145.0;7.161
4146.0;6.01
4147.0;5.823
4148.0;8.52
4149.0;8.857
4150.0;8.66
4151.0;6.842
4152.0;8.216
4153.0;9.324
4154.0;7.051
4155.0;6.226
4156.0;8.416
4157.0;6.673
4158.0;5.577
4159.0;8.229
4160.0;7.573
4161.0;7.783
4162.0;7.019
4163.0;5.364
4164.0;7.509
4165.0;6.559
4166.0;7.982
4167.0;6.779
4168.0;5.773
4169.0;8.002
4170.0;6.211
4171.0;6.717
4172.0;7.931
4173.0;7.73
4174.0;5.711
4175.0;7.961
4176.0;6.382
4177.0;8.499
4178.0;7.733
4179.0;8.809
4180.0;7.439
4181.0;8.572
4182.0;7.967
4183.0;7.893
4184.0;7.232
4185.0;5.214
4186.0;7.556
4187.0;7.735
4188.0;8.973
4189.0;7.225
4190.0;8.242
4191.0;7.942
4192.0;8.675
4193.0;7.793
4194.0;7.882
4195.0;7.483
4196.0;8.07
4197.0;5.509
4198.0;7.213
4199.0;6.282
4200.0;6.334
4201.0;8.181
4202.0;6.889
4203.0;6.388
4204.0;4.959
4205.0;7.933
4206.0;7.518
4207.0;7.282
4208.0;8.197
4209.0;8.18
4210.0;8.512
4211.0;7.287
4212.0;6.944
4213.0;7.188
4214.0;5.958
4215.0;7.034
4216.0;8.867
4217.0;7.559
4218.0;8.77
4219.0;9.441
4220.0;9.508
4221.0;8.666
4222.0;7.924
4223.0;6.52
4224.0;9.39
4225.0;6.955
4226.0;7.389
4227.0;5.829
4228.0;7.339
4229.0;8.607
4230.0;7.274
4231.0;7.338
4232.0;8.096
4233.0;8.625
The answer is 4169.0 AA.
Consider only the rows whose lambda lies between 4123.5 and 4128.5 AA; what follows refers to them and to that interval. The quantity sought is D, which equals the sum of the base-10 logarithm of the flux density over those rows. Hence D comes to 4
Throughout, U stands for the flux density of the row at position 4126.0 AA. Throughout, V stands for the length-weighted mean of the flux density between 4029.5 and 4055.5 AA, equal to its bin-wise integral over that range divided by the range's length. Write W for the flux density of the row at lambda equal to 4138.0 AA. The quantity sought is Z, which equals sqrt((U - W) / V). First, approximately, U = 7.551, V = 7.44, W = 7.324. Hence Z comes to 0.17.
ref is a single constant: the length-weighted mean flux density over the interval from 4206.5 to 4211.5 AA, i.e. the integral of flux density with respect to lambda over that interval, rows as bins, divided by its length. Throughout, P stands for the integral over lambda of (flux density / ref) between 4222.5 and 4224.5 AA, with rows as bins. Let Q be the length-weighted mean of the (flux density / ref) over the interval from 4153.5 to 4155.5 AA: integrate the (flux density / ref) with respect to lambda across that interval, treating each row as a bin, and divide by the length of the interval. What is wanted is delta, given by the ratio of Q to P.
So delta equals 0.42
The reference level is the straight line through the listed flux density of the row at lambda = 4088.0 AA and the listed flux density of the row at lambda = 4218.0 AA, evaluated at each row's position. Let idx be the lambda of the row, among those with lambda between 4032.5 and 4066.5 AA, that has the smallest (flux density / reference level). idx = 4046.0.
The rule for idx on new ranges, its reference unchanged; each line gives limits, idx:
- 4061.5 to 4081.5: 4074.0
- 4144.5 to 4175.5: 4163.0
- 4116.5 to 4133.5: 4124.0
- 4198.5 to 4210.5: 4204.0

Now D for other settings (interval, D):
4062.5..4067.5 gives 5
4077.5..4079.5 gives 2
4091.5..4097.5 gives 5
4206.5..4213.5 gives 6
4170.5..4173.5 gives 3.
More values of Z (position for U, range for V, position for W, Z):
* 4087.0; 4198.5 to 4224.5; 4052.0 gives 0.27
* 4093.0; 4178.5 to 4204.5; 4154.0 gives 0.28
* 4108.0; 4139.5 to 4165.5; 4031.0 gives 0.22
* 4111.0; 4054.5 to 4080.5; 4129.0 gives 0.37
